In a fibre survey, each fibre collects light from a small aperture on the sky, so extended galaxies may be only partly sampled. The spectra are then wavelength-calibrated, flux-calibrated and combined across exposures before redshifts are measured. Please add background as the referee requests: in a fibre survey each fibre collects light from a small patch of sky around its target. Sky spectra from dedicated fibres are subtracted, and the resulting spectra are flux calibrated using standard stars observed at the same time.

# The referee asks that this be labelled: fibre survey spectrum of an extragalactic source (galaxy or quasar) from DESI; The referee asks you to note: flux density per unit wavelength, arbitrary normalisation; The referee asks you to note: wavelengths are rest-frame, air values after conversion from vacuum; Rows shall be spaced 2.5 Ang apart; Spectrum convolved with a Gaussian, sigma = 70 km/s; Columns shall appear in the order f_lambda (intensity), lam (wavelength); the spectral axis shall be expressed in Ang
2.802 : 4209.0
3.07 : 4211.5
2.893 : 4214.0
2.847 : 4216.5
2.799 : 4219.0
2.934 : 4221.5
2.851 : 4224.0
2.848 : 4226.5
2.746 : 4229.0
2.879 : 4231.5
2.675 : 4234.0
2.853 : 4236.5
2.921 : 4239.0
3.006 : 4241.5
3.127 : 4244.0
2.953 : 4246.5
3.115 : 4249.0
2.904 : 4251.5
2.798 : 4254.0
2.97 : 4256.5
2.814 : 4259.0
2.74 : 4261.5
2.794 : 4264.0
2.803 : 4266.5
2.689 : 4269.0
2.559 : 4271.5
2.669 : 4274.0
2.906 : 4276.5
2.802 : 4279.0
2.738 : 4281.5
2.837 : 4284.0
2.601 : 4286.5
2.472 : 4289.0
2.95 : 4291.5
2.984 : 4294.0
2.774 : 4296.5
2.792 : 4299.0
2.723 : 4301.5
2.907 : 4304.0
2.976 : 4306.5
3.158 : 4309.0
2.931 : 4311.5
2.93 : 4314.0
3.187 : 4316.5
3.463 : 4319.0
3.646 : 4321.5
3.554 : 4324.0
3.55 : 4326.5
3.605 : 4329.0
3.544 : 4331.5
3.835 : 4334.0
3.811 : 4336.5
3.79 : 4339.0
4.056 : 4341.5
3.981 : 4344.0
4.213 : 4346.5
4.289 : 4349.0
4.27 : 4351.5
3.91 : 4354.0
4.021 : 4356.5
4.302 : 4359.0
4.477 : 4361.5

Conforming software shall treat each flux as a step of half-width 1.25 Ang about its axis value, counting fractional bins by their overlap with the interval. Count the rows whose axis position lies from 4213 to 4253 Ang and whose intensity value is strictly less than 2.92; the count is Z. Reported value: 10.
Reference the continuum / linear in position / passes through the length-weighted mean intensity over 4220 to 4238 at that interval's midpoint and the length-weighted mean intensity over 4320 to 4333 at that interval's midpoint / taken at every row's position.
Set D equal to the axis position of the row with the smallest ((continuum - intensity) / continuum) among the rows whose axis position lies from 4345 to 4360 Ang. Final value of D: 4349.0 Ang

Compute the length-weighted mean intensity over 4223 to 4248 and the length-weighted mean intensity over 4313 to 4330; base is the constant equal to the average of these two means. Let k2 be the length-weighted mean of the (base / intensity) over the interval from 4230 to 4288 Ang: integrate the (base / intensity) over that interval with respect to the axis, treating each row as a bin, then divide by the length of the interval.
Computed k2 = 1.12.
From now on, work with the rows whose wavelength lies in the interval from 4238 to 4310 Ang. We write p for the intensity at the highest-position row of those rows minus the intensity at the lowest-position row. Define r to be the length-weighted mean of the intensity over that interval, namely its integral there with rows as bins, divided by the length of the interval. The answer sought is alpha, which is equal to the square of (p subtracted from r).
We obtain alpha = 6.8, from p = 0.2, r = 2.84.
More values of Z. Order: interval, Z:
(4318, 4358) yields 0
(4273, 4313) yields 11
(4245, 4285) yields 13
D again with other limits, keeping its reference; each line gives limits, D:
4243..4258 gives 4244.0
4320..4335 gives 4334.0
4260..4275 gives 4264.0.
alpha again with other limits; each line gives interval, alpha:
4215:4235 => 9.0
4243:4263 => 11.0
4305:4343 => 5.7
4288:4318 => 4.8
